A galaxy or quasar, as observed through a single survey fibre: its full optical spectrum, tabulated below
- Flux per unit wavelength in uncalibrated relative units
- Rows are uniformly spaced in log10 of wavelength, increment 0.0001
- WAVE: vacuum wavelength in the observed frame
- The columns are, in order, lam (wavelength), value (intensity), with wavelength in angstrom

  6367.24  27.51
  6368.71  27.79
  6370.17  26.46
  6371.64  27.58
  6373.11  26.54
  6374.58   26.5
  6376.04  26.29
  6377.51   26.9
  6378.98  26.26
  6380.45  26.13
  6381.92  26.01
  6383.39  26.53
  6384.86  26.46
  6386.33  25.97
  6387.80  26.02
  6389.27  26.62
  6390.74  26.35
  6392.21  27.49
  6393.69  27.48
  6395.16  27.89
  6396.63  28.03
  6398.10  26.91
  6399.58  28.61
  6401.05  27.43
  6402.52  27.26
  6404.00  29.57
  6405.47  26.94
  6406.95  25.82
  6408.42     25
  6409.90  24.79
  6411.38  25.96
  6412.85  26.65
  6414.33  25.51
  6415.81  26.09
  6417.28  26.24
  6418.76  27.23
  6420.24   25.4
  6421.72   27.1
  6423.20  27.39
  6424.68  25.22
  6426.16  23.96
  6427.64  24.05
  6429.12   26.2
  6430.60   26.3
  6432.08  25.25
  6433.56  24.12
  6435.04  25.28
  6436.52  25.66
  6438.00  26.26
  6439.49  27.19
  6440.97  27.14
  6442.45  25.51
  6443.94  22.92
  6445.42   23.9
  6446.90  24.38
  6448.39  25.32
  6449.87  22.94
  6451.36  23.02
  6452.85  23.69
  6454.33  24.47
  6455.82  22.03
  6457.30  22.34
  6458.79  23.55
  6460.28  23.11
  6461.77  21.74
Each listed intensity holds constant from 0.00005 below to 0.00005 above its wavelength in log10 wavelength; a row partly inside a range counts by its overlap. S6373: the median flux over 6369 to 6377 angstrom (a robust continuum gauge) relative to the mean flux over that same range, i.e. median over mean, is 0.99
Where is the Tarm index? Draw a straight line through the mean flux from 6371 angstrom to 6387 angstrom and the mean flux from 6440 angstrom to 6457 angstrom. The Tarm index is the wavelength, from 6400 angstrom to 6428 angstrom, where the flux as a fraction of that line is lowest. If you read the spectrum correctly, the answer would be 6426.16 angstrom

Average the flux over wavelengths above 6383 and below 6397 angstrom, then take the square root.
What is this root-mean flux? 5.18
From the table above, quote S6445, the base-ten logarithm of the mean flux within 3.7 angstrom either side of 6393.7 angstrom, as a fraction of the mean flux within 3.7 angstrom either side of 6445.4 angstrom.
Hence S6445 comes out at 0.051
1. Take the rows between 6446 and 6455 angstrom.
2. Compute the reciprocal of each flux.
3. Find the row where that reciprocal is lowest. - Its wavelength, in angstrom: 6448.39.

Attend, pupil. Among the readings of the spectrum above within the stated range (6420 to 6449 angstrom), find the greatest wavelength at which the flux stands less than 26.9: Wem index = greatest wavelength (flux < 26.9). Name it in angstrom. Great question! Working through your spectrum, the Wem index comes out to 6448.39 angstrom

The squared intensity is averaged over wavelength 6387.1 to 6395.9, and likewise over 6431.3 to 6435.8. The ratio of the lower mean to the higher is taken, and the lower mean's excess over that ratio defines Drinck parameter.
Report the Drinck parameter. 727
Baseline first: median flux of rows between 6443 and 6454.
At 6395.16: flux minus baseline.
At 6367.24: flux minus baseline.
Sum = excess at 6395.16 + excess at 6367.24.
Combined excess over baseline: 8.0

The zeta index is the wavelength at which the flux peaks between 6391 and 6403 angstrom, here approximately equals 6399.58 angstrom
